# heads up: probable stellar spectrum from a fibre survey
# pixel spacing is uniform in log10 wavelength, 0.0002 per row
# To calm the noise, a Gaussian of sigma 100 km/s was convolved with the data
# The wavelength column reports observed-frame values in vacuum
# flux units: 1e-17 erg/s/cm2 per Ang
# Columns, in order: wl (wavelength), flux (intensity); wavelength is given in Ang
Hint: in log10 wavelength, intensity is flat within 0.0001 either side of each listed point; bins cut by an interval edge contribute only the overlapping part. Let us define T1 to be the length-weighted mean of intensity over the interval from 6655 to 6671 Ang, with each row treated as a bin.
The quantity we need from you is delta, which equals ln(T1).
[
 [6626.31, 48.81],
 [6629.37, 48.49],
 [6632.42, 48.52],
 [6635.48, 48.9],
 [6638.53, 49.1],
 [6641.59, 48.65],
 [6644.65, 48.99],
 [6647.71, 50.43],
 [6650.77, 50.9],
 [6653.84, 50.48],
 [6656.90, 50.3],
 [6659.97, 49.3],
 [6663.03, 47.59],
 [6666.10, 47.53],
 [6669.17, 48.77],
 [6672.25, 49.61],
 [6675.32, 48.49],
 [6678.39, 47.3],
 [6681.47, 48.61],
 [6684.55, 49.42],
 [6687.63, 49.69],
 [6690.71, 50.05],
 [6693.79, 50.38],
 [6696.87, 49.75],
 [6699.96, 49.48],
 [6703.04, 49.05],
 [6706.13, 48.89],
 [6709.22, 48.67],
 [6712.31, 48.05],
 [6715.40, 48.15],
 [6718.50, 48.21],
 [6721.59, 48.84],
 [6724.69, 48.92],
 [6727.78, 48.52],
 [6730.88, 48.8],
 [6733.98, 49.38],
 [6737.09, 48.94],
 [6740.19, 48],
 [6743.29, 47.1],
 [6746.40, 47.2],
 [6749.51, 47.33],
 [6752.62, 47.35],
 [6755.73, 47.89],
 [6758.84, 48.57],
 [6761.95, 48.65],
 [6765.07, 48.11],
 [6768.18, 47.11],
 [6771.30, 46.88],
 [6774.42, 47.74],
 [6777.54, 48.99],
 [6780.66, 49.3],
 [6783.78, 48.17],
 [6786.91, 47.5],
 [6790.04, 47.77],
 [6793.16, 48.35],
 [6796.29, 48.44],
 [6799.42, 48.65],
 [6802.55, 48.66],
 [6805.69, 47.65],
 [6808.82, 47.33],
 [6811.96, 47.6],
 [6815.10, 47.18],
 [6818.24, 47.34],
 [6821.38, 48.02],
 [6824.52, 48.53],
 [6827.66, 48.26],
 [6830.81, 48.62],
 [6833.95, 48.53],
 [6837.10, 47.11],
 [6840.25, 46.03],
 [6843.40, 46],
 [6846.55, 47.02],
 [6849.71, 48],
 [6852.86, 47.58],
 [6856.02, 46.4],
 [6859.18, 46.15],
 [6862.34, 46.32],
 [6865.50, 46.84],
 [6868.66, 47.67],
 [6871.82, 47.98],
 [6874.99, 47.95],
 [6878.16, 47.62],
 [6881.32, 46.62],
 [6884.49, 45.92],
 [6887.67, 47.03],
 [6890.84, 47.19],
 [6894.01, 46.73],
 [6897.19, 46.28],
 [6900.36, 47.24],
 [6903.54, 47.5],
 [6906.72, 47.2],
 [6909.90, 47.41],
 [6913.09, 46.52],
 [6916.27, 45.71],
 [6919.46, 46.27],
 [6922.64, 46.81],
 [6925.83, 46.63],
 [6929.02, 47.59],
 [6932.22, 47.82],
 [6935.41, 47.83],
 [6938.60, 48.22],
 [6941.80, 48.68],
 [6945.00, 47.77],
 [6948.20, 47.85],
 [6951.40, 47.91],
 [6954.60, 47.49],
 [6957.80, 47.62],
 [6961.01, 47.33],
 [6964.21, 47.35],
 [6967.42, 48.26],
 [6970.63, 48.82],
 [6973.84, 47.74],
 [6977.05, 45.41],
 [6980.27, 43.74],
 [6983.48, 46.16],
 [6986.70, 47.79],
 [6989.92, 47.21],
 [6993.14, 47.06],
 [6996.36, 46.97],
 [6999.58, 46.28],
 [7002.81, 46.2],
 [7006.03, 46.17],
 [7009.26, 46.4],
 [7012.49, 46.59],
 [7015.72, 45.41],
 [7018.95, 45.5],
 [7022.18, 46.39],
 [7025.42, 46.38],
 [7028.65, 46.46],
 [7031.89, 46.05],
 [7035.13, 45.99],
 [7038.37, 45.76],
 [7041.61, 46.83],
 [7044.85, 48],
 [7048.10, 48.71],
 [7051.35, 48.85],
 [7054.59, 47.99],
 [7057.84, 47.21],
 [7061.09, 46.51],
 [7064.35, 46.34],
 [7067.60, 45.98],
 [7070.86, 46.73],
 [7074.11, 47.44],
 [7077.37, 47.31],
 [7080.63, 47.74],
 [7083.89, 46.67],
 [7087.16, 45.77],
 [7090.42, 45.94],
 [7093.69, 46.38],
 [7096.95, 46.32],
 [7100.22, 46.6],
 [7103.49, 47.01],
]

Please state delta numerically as 3.89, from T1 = 48.8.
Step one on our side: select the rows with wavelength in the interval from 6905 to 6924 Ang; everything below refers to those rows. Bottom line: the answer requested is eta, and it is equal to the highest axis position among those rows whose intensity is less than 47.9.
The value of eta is 6922.64 Ang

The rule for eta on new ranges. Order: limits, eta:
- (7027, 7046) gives 7041.61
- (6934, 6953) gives 6948.20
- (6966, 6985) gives 6983.48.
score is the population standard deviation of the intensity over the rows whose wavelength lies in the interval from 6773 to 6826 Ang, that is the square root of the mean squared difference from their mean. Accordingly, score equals 0.61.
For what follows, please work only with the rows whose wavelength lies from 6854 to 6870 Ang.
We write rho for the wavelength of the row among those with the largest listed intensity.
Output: 6868.66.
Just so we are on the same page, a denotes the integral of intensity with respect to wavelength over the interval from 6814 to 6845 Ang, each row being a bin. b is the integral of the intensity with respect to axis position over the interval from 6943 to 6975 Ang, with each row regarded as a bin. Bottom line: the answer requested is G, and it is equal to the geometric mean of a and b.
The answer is 1502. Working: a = 1475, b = 1531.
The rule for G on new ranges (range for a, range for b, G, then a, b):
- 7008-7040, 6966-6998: 1488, 1475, 1501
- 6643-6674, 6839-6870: 1490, 1531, 1451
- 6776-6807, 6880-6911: 1476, 1499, 1454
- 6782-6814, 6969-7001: 1515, 1536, 1495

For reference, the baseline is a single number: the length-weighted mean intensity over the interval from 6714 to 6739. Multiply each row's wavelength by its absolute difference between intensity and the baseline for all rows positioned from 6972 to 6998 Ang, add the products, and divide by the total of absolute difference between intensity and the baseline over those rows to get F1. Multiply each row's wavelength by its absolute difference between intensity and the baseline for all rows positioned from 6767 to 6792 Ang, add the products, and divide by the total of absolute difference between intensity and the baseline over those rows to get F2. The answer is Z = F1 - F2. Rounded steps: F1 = 6983.7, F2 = 6777.4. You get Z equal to 206.3 Ang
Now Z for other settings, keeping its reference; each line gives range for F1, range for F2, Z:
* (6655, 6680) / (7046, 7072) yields -397.4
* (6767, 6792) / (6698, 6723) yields 67.6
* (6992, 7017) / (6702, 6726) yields 291.6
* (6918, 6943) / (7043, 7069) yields -135.3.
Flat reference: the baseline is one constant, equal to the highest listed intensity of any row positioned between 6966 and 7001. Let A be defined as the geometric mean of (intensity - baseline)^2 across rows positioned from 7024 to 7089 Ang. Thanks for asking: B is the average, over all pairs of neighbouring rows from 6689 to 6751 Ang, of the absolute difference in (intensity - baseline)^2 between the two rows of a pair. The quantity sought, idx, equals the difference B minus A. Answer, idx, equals -1.4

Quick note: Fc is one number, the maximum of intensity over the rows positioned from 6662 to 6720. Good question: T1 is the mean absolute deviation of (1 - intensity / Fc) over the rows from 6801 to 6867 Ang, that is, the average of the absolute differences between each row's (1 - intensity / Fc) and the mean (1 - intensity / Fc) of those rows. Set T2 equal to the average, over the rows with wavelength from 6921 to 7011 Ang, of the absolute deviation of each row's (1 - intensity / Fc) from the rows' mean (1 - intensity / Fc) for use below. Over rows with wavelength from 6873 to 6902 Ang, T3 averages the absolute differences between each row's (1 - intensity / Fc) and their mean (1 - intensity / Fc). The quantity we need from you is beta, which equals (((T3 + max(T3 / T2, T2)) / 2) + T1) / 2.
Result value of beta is 0.17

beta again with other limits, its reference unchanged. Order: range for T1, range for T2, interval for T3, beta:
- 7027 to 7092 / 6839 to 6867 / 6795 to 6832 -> 0.23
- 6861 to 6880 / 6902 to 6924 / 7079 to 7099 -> 0.24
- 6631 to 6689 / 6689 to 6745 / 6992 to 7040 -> 0.16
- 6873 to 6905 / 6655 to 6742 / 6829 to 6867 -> 0.31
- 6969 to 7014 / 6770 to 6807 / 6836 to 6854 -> 0.29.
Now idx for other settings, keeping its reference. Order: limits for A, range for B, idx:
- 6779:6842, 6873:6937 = 1.7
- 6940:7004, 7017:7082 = 1.8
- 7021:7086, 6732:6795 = -0.9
